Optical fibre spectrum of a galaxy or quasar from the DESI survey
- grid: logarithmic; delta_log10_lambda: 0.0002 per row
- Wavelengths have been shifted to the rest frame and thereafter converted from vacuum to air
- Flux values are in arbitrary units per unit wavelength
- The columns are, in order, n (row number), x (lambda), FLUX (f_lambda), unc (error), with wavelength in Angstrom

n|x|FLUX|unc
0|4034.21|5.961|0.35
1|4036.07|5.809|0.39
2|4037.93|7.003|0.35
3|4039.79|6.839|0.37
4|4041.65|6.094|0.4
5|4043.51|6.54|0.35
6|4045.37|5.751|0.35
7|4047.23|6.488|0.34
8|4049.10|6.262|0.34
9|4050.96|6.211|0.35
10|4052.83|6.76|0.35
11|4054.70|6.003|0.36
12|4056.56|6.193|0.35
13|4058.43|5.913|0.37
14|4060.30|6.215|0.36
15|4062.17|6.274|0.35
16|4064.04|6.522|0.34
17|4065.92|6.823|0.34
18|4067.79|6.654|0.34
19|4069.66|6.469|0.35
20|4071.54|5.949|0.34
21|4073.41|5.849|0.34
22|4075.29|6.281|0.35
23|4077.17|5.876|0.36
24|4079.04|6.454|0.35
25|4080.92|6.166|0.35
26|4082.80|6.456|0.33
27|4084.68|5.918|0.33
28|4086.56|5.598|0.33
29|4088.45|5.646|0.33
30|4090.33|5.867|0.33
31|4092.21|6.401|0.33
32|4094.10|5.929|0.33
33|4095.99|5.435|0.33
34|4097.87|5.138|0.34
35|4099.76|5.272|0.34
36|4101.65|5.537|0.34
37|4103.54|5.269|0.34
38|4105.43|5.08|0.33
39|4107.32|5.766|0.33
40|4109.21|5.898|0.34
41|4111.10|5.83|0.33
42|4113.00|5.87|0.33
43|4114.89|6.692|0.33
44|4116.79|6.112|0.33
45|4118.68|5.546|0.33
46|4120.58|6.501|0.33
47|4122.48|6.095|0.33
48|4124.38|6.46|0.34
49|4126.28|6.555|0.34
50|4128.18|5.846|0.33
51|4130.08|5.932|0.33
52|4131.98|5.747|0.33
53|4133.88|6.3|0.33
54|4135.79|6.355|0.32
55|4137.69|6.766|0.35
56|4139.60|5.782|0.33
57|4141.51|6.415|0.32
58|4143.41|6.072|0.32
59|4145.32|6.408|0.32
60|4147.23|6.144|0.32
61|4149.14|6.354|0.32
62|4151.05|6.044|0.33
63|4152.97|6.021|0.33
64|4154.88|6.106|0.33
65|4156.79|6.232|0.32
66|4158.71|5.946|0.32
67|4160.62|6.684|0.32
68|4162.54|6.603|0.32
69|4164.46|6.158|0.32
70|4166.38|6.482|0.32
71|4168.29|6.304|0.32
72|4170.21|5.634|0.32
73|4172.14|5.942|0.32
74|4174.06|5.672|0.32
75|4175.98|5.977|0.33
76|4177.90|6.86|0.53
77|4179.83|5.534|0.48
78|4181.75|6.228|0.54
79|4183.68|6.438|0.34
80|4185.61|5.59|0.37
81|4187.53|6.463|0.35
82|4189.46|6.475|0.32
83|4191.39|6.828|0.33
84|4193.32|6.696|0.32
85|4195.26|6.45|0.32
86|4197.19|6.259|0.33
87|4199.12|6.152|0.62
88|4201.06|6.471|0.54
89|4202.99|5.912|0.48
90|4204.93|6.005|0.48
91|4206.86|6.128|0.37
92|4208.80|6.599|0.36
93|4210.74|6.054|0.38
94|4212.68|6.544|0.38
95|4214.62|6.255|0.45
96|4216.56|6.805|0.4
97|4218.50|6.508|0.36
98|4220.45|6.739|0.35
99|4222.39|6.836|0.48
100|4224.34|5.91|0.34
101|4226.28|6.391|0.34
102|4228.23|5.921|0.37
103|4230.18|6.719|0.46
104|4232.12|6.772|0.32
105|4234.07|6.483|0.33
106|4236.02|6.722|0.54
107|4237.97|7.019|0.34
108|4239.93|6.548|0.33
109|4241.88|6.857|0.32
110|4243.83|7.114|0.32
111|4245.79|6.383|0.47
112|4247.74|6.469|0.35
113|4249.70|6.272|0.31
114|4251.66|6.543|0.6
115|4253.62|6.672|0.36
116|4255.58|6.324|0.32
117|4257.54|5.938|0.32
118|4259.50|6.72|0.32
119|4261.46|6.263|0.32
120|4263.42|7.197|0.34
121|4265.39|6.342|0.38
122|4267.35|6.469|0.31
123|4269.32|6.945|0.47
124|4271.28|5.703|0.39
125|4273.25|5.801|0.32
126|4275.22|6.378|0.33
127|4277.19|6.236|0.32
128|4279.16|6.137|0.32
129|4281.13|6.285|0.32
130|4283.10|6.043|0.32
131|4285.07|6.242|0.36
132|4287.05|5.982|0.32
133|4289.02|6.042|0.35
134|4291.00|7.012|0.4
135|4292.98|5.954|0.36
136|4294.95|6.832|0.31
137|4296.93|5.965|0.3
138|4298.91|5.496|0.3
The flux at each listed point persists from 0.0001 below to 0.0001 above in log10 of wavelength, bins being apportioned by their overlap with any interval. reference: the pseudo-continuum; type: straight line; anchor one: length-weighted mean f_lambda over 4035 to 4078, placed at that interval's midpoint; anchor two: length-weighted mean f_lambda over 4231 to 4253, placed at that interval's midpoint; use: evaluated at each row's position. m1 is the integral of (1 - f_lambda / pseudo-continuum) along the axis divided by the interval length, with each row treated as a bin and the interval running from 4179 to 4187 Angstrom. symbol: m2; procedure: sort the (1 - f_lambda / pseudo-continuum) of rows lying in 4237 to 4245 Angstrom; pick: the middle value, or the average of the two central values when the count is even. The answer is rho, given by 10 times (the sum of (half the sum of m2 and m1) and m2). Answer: -0.2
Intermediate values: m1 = 0.09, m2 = -0.04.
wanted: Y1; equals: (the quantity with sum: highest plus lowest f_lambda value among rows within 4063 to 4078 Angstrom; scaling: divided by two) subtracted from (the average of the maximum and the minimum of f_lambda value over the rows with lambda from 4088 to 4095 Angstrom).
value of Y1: -0.3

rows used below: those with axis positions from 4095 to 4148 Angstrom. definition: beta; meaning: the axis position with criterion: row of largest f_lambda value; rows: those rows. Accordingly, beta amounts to 4137.69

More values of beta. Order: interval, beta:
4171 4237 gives 4177.90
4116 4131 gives 4126.28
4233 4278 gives 4263.42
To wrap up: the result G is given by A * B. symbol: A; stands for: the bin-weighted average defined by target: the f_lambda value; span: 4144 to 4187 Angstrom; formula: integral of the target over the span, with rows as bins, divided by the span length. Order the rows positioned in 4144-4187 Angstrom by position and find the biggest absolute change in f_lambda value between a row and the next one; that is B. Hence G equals 8.2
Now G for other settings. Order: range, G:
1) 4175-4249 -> 8.5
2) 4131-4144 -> 6.1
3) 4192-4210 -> 3.5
